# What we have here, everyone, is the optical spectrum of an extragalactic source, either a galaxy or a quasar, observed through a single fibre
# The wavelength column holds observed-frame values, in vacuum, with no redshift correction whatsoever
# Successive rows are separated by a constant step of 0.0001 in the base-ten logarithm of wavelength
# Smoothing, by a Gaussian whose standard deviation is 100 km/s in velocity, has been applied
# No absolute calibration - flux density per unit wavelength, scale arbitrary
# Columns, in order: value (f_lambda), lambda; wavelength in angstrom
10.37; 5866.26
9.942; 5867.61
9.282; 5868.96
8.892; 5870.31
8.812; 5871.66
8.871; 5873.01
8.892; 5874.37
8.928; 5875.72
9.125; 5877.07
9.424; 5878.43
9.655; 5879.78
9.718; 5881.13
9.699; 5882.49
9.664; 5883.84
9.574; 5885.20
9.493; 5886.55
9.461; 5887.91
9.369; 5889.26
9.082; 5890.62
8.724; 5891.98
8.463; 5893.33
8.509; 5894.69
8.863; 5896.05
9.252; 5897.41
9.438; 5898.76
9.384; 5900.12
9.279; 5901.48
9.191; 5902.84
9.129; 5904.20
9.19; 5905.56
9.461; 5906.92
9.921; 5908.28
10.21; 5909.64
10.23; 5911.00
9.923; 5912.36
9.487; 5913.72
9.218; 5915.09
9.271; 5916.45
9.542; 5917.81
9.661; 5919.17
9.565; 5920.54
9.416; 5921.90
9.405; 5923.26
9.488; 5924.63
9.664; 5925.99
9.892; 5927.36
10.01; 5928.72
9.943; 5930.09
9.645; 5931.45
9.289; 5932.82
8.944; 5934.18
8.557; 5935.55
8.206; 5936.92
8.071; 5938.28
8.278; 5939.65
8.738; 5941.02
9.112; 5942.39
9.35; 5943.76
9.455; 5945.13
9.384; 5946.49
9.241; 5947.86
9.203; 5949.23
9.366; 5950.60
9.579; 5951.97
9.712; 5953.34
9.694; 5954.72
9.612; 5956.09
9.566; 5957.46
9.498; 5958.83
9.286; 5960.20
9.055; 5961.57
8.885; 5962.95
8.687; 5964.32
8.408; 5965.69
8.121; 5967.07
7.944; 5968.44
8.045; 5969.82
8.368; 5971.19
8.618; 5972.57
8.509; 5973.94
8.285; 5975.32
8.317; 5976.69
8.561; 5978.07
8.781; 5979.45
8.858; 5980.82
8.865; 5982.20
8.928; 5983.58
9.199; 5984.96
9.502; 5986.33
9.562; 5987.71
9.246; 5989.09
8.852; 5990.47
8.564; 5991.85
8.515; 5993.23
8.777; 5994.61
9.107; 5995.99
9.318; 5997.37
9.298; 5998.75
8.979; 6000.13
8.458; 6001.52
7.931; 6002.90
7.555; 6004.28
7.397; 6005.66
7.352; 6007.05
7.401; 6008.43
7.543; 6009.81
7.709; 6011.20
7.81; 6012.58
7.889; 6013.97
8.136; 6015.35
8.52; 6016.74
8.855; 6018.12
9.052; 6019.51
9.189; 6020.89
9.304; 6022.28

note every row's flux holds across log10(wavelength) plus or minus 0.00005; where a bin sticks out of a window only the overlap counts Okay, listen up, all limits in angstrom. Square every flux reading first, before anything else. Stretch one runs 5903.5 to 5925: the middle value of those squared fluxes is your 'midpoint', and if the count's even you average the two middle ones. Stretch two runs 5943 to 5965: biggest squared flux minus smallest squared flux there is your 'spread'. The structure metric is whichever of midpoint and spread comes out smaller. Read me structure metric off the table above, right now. 19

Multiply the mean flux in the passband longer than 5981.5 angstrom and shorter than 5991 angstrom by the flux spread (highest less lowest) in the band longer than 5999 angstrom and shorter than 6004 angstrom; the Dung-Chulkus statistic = 10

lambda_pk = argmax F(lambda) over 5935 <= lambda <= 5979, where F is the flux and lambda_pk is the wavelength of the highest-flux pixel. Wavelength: 5953.34 angstrom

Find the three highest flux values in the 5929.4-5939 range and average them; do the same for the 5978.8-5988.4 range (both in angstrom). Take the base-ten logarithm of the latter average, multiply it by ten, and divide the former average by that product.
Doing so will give 0.99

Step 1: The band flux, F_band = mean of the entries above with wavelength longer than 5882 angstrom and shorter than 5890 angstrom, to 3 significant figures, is 9.54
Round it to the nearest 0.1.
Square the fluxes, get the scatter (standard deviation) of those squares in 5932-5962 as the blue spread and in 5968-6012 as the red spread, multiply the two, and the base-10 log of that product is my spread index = 2.0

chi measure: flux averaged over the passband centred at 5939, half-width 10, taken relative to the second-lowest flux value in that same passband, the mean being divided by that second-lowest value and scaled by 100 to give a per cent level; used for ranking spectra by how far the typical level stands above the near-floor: 110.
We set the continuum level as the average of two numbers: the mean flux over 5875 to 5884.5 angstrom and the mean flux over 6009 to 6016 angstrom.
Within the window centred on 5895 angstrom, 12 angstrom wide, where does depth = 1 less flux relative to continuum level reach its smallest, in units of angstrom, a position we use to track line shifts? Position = 5898.76 angstrom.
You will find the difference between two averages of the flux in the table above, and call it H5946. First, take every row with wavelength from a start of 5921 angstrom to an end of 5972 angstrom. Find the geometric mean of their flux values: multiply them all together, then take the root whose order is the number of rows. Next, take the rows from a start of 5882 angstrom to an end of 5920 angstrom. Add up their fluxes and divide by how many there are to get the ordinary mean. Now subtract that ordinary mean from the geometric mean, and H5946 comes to -0.29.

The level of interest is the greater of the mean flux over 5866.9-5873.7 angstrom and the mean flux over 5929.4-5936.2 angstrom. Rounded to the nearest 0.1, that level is 9.3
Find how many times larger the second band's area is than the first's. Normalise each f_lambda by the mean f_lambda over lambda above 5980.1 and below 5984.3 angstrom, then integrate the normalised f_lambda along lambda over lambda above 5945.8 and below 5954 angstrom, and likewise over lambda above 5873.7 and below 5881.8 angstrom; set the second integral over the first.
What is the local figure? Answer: 0.97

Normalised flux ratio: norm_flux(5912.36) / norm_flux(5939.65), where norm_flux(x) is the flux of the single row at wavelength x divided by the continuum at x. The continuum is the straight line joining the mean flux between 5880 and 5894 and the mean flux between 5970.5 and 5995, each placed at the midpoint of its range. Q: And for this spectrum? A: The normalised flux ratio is 1.18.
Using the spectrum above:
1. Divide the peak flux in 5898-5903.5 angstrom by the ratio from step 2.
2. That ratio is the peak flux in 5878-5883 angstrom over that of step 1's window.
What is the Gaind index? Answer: 9.2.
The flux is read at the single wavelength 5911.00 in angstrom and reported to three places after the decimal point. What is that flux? 10.230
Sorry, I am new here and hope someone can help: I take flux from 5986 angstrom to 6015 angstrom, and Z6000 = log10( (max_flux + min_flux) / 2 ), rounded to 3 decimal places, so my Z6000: 0.927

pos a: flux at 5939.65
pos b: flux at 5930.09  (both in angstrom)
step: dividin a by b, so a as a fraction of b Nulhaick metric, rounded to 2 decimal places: 0.83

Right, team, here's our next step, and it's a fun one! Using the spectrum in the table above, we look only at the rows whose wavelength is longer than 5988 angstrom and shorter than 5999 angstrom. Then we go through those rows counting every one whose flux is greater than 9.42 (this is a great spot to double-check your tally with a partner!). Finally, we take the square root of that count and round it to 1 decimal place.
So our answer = 0.0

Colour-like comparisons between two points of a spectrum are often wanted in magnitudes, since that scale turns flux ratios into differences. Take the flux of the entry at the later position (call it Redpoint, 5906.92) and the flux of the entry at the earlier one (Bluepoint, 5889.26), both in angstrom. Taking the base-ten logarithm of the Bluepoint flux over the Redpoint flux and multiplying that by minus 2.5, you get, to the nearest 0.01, 0.01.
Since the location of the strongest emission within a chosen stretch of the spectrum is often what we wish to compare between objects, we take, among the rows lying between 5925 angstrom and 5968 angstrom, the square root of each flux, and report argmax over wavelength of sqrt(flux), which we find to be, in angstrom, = 5928.72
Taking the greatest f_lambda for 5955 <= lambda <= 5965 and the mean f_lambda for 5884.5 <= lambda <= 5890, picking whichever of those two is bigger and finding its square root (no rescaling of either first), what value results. 3.10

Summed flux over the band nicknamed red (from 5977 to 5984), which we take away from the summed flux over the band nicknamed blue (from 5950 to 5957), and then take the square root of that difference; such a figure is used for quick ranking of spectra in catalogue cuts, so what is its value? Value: 2.0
